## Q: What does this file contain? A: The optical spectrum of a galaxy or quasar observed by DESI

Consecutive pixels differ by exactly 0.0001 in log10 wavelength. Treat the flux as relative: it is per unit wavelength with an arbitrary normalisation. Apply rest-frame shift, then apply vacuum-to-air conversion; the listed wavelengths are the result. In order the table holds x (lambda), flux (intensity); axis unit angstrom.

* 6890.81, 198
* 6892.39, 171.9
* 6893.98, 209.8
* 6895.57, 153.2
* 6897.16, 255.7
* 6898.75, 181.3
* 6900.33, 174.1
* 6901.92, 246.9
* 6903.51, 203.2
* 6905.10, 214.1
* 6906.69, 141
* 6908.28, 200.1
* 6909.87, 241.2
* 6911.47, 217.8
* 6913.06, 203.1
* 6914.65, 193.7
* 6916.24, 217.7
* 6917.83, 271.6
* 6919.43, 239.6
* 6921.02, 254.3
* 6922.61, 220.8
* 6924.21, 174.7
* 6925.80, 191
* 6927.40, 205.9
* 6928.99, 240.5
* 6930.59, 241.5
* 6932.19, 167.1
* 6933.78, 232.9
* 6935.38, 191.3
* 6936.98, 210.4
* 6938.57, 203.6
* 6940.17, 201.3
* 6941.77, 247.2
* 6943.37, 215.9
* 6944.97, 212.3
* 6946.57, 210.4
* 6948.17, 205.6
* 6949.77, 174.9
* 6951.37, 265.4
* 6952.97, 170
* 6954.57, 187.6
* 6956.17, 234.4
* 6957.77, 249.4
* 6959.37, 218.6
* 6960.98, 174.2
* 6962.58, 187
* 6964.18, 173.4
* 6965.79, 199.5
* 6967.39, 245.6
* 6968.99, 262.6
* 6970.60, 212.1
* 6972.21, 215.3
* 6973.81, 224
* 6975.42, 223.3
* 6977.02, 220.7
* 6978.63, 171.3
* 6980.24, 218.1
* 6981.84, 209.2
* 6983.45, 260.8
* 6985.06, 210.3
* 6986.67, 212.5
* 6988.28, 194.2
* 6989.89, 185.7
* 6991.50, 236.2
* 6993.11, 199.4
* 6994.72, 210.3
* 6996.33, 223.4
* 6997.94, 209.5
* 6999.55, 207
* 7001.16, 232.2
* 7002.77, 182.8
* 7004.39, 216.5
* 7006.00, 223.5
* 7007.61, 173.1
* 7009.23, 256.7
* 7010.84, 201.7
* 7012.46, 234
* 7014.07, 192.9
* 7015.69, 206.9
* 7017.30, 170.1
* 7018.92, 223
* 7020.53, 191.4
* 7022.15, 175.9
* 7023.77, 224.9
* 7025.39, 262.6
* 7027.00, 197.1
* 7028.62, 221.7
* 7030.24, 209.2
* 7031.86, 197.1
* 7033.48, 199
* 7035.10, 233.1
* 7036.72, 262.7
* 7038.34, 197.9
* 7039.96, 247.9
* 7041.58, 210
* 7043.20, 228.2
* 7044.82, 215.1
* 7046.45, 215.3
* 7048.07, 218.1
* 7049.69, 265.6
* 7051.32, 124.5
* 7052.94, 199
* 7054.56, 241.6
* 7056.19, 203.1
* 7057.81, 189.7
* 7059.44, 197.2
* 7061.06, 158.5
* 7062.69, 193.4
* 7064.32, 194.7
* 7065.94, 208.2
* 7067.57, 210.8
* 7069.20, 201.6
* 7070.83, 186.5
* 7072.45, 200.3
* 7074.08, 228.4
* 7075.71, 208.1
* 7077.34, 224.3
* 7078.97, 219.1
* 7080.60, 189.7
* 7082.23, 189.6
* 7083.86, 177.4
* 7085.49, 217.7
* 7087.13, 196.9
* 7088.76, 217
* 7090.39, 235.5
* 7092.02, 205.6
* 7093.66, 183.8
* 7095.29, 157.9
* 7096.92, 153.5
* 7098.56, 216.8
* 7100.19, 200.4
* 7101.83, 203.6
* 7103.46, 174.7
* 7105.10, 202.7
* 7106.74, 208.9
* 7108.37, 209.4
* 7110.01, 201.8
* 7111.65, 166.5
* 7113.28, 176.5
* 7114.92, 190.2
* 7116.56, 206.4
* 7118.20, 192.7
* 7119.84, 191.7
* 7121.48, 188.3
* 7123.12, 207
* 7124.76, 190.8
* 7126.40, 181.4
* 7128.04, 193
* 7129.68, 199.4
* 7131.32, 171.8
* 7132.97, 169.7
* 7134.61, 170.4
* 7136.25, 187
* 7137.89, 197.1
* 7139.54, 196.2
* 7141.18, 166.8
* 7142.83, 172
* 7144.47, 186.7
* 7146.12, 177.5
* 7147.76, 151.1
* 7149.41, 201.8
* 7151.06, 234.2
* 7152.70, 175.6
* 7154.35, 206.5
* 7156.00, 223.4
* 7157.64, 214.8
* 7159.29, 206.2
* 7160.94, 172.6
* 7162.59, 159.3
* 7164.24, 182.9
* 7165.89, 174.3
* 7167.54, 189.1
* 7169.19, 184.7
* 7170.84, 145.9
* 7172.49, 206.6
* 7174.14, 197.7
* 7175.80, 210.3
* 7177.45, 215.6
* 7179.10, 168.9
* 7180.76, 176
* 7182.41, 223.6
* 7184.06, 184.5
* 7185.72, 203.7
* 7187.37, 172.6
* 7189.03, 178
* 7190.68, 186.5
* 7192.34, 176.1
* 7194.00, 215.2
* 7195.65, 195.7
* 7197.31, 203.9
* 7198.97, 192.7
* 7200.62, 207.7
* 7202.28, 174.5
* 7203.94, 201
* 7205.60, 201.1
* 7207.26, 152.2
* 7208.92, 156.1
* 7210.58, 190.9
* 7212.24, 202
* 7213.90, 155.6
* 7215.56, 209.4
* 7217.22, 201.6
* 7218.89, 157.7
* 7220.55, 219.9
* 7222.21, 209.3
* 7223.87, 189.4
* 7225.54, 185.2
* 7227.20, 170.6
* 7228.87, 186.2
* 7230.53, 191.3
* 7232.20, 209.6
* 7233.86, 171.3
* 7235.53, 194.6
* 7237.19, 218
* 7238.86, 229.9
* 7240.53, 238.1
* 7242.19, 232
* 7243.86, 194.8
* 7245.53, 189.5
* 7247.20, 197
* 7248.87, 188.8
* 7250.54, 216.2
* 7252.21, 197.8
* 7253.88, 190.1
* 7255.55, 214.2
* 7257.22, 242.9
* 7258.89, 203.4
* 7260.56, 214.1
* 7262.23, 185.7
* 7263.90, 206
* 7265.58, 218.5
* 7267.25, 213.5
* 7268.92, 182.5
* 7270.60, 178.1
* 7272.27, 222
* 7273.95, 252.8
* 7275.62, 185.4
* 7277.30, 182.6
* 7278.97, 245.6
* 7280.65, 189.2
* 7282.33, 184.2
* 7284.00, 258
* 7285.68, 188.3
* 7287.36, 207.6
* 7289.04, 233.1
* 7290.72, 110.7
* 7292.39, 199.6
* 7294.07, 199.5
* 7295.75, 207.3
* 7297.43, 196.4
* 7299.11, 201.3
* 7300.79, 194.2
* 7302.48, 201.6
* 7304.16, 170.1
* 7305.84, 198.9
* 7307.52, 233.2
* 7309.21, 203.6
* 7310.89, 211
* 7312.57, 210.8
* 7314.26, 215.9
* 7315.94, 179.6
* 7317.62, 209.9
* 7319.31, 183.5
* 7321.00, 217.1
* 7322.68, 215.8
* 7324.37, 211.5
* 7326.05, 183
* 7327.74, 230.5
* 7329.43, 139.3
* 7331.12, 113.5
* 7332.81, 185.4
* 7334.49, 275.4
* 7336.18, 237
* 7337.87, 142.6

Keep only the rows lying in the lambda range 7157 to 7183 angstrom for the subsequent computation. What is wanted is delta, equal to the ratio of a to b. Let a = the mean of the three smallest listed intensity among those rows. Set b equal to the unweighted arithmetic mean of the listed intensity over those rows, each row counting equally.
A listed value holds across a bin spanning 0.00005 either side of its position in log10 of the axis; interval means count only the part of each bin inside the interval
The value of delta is 0.835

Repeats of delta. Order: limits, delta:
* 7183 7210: 0.855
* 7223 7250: 0.882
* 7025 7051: 0.882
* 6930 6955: 0.818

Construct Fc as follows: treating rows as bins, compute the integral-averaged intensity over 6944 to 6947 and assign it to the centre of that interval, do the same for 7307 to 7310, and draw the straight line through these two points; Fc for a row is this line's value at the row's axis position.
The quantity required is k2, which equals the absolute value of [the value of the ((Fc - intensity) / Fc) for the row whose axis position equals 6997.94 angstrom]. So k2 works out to 0.01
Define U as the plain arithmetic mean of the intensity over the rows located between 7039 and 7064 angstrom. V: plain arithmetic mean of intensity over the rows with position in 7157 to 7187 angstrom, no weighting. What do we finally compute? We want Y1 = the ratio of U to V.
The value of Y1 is 1.09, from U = 207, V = 190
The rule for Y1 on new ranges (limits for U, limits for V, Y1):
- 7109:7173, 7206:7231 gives 1.01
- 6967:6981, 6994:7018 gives 1.06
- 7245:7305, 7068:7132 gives 1.03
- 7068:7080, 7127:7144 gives 1.15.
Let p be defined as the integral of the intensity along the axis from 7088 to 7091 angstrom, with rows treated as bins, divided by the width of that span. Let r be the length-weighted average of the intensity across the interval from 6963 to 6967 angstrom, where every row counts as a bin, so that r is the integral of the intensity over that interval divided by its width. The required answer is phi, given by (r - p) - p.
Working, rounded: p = 226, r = 193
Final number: -259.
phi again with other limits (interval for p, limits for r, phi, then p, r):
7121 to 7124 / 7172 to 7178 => -190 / 199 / 207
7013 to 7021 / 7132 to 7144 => -217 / 199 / 180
